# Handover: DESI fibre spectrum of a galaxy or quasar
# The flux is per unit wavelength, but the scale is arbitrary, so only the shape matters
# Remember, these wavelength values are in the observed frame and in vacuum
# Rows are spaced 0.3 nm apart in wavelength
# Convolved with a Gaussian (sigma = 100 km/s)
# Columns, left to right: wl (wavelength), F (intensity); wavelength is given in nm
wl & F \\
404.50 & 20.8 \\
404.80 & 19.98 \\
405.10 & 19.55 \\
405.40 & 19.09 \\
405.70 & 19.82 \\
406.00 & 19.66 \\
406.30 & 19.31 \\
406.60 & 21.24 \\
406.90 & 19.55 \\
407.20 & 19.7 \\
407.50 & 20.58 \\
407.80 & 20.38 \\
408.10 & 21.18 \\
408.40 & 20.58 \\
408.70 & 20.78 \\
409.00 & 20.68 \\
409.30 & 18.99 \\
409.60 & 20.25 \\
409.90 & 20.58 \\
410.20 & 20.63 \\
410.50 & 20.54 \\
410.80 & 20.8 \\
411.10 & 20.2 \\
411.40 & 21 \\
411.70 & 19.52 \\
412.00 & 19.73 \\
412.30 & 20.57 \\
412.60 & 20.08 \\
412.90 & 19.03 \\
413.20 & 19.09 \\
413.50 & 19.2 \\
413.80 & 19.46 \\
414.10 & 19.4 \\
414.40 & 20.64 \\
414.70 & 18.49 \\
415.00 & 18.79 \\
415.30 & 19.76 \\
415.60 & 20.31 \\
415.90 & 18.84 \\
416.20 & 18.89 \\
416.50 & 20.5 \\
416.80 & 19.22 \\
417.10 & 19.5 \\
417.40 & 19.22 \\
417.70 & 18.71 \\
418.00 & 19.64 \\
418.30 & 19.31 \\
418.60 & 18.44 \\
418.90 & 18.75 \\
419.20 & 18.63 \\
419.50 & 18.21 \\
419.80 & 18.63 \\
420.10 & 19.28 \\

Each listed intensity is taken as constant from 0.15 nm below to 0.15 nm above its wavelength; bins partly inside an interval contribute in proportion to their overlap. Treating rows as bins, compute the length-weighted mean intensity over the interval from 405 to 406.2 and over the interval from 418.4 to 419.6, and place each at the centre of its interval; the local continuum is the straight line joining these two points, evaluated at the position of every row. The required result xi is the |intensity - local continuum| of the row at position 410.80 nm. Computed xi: 1.7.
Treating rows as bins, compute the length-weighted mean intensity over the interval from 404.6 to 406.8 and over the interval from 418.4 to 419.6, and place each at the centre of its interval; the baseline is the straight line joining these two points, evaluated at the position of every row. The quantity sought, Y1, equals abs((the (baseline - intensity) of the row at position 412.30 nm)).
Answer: 1.38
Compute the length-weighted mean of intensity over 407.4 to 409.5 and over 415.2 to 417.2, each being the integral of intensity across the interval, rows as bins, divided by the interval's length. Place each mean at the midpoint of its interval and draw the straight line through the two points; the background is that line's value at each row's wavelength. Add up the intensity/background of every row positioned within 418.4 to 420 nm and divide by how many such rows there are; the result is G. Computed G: 0.96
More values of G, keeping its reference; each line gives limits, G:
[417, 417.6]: 1.00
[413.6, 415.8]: 0.99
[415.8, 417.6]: 0.99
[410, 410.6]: 1.02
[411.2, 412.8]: 1.01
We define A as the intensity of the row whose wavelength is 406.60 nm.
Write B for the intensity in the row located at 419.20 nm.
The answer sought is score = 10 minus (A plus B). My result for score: -29.9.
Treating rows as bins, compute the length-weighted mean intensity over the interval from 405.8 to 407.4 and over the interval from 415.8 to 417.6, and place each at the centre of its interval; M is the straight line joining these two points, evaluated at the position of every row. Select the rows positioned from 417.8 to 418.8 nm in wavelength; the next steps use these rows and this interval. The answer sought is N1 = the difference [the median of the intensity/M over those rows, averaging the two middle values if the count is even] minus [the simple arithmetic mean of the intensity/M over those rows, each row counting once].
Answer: 0.009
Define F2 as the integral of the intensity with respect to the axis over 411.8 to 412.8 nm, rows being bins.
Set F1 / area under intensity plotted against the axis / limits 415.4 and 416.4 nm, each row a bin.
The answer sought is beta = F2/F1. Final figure 1.03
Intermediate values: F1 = 19.4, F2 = 20.0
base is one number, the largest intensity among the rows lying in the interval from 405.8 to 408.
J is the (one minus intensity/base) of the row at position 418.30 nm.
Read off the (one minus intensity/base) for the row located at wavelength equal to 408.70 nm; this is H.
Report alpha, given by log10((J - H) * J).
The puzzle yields -2.2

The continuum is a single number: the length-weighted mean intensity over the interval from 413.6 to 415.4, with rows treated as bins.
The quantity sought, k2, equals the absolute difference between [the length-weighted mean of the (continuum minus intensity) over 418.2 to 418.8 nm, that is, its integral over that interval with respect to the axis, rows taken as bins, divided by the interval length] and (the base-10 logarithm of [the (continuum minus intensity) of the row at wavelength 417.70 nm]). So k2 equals 0.74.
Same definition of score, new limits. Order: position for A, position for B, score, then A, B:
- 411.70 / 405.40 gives -28.6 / 19.52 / 19.09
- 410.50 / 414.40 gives -31.2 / 20.54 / 20.64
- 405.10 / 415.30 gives -29.3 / 19.55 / 19.76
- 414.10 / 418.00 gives -29.0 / 19.4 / 19.64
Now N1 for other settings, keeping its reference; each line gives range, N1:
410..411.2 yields 0.001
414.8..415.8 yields 0.007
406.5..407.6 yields -0.006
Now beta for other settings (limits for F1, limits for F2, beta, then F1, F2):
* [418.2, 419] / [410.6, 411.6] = 1.37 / 15.0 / 20.6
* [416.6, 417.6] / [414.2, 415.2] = 1.00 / 19.3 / 19.3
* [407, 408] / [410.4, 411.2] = 0.81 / 20.2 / 16.4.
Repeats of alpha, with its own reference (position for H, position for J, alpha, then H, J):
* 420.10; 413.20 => -3.0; 0.09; 0.101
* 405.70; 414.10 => -2.8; 0.07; 0.087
